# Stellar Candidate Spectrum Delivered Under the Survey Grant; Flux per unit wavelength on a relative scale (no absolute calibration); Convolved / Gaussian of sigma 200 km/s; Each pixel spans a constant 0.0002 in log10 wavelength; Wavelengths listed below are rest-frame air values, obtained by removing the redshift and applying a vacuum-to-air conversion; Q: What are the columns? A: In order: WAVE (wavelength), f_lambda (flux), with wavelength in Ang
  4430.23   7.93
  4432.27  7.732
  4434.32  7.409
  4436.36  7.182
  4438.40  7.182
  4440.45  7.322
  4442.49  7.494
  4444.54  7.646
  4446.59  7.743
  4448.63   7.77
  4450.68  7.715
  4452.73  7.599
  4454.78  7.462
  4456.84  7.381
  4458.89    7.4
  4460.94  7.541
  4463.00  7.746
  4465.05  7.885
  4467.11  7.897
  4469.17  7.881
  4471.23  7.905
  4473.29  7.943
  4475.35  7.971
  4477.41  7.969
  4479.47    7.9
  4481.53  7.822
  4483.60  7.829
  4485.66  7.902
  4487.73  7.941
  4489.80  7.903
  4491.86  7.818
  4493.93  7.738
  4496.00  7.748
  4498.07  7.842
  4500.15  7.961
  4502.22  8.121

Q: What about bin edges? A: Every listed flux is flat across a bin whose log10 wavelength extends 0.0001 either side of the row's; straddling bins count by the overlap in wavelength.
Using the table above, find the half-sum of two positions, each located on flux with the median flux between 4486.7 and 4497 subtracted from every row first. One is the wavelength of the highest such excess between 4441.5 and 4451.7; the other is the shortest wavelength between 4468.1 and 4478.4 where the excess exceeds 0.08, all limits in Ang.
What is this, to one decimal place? 4459.9 Ang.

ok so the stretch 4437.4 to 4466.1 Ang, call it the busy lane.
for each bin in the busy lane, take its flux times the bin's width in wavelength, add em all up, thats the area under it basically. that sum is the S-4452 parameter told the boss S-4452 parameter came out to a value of 217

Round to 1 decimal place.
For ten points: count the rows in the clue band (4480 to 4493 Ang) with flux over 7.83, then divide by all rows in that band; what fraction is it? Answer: 0.5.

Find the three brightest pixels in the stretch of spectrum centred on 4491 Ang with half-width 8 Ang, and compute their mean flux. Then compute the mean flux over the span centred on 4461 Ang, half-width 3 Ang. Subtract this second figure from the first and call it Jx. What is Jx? 0.35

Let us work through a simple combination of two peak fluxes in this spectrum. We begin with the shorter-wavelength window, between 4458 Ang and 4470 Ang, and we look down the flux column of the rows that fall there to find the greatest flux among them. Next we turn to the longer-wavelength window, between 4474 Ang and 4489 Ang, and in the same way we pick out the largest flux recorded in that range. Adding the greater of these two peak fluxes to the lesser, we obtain 15.9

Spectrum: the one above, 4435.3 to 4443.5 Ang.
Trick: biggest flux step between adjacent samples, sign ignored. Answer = 0.17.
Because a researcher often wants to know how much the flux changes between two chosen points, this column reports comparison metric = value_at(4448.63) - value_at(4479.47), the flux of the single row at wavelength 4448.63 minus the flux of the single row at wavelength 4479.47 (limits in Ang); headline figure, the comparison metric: -0.13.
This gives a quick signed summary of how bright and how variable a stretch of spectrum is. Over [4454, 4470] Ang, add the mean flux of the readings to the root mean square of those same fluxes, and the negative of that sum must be -15.3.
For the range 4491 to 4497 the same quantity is -15.5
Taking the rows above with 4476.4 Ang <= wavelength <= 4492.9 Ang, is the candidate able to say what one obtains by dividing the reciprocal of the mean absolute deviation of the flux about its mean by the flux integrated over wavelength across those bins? 0.164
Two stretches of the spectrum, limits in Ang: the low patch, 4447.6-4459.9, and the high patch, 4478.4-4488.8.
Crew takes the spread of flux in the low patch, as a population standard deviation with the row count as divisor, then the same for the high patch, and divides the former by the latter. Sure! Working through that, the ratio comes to 3.3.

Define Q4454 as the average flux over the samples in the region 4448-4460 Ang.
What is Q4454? 7.55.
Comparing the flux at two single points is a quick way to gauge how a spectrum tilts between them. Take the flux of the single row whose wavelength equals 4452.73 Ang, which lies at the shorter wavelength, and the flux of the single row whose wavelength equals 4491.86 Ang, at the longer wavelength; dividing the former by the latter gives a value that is 0.97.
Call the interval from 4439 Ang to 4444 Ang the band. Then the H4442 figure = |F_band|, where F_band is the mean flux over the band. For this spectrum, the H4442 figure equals 7.41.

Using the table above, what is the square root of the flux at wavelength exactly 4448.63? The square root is 2.79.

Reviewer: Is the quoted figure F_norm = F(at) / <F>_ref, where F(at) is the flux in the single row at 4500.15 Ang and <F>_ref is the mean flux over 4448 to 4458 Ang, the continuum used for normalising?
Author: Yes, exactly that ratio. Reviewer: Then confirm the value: 1.05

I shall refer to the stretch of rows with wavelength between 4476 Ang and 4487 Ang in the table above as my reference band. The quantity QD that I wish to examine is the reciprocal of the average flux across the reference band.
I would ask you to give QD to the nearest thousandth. 0.127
